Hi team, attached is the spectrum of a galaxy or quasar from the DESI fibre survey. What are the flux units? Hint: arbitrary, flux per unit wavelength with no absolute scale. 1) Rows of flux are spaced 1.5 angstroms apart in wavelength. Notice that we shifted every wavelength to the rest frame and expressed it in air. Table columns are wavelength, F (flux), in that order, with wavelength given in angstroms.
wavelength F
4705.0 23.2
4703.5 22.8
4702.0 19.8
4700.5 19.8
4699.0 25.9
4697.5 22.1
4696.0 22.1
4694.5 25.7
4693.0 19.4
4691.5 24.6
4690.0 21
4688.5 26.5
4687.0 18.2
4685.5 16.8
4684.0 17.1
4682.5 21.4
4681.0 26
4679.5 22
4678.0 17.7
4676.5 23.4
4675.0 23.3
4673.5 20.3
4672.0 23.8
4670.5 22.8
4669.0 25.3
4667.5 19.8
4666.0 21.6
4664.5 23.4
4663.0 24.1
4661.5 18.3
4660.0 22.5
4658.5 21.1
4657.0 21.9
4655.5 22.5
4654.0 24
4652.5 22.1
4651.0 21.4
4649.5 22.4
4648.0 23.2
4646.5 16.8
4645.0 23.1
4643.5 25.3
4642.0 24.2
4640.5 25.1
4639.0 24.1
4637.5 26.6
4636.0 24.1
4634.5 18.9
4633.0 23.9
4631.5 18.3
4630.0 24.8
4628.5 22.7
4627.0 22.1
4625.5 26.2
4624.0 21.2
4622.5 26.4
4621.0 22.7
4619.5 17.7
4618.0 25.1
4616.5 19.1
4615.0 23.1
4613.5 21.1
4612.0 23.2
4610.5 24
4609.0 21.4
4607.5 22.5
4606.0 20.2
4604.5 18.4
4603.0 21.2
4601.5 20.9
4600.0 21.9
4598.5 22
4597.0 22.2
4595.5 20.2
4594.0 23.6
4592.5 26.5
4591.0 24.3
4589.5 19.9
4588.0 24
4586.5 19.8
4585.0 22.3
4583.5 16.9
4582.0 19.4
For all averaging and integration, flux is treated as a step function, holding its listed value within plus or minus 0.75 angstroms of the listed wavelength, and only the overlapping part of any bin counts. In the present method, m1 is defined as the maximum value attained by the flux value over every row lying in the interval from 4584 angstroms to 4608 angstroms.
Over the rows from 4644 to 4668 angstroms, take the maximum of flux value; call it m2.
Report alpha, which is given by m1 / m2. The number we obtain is 1.10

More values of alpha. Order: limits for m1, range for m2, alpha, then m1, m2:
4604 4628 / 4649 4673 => 1.04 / 26.4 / 25.3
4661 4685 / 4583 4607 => 0.98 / 26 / 26.5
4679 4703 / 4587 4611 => 1.00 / 26.5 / 26.5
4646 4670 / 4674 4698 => 0.95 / 25.3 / 26.5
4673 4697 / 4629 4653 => 1.00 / 26.5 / 26.6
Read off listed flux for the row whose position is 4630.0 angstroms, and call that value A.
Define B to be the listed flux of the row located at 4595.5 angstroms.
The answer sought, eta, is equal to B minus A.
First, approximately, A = 24.8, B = 20.2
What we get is -5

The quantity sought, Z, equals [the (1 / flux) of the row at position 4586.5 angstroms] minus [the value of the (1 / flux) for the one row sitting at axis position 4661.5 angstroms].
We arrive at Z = -0.004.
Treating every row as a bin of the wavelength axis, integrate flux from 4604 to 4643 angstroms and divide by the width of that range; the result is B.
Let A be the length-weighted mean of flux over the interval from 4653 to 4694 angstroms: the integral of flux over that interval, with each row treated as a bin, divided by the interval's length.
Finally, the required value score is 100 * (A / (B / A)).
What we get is 2107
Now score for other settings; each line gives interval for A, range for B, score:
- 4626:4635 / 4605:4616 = 2192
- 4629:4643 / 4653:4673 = 2440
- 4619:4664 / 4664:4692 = 2347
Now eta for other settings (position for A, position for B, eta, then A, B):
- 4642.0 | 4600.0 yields -2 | 24.2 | 21.9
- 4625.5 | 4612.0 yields -3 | 26.2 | 23.2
